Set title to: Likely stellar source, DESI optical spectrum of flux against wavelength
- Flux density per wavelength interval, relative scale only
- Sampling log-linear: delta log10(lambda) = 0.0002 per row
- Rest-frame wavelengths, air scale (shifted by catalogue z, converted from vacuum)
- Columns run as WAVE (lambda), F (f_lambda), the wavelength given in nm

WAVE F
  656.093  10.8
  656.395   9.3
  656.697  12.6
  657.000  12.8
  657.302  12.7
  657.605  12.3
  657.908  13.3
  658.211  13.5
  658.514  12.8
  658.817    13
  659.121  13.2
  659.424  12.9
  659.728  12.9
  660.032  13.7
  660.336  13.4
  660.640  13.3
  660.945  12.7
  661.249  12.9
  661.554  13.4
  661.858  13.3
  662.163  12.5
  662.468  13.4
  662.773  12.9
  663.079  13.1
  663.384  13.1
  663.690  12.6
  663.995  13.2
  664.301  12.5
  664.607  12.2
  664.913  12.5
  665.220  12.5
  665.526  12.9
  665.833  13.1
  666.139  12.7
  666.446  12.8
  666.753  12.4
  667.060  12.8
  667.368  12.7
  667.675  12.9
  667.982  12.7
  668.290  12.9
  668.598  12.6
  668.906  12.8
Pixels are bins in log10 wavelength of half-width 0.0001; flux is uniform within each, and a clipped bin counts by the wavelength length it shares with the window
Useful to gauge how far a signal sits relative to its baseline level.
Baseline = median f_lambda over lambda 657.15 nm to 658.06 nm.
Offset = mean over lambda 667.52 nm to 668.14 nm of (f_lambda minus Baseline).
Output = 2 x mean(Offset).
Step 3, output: 0.2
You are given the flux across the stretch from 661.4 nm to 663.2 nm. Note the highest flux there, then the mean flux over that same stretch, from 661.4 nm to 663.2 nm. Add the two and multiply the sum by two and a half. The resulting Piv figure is 66.2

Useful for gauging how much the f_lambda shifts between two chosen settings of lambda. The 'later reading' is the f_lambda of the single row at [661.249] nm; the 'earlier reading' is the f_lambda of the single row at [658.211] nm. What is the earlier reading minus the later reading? 0.60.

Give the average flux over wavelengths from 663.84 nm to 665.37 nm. 12.6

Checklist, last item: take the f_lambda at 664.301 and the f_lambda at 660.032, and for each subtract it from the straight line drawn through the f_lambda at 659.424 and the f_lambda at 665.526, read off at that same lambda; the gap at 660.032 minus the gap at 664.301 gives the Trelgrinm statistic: -1.2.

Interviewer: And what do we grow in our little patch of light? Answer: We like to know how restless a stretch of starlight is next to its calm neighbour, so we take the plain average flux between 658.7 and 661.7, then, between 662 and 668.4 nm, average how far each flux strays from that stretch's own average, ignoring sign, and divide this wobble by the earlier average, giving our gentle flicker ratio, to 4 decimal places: 0.0182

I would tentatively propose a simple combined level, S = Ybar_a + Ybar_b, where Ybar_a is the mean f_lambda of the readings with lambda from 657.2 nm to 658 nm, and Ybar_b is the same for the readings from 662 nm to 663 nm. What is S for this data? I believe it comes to 25.7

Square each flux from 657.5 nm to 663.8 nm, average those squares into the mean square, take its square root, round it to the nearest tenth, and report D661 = 13.1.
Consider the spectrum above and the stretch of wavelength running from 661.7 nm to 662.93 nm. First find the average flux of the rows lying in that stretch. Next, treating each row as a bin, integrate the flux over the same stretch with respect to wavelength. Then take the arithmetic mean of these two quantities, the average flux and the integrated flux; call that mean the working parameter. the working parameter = 14.5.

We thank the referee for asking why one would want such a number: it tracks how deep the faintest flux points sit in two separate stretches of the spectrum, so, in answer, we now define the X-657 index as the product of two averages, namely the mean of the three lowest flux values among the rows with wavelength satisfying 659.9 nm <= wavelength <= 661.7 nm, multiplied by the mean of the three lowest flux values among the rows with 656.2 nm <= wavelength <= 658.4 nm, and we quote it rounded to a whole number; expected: 148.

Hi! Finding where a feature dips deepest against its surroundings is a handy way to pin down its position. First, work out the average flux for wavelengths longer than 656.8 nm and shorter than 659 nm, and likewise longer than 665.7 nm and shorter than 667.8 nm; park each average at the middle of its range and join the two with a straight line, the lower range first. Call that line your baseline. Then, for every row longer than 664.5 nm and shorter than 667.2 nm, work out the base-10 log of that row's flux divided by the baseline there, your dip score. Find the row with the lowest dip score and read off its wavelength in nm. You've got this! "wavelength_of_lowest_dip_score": 664.607 nm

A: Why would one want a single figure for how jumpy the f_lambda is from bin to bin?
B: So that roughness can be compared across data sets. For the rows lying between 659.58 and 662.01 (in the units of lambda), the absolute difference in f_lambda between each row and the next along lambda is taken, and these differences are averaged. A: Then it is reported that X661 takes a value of 0.37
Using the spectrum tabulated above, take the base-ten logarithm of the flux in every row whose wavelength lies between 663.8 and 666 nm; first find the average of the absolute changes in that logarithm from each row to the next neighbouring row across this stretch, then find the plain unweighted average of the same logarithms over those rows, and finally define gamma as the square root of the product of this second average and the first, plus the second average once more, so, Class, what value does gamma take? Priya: 1.21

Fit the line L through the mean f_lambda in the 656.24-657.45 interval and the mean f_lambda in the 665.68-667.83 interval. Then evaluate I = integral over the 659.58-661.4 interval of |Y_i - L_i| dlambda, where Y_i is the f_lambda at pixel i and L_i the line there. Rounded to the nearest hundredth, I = 1.75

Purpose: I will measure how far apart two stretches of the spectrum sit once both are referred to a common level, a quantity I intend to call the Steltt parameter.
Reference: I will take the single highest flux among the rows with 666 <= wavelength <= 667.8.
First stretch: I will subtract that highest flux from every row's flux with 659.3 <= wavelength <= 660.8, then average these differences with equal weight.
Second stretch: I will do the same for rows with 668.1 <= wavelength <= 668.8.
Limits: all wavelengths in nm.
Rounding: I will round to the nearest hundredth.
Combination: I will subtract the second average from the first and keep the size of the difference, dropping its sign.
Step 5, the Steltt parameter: 0.49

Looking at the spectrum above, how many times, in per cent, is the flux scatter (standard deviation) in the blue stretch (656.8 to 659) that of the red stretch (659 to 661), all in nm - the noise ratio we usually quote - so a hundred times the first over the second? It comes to 115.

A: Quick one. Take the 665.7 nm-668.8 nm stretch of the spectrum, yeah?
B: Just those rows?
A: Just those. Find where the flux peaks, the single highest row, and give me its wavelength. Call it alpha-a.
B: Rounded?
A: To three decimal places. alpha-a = 665.833 nm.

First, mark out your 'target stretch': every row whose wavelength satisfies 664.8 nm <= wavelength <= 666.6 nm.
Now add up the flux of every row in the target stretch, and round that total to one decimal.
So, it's 76.5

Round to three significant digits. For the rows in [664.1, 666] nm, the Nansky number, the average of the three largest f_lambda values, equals 12.8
